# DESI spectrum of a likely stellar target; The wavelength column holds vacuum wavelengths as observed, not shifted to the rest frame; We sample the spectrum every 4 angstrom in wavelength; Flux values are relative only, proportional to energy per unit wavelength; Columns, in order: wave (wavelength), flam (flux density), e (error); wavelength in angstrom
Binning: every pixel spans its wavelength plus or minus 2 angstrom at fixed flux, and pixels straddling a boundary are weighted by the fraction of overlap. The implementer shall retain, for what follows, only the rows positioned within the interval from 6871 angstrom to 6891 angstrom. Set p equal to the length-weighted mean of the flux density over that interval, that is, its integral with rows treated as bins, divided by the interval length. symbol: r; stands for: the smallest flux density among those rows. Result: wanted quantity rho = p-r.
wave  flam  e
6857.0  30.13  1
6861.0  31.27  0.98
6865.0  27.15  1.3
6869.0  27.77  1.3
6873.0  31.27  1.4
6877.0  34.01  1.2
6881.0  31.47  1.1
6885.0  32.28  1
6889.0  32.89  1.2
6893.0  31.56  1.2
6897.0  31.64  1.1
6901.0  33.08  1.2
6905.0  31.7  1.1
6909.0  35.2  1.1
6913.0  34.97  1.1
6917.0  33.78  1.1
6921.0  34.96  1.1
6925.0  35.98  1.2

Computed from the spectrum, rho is 1.1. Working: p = 32.4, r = 31.27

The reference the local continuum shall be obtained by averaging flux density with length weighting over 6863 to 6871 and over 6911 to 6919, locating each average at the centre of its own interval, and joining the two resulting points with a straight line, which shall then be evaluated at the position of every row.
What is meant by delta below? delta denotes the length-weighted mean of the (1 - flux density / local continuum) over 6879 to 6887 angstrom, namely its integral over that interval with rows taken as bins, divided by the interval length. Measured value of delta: -0.07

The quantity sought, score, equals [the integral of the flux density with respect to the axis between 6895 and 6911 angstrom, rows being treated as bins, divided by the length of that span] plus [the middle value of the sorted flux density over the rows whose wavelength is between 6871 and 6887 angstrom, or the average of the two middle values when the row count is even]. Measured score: 64.8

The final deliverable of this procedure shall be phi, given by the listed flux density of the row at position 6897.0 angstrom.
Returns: 31.64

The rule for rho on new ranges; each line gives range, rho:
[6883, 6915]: 1.4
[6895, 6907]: 0.5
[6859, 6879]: 3.1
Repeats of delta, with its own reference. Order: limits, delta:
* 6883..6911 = -0.03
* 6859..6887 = -0.09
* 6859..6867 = -0.09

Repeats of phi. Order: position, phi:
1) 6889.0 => 32.89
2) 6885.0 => 32.28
